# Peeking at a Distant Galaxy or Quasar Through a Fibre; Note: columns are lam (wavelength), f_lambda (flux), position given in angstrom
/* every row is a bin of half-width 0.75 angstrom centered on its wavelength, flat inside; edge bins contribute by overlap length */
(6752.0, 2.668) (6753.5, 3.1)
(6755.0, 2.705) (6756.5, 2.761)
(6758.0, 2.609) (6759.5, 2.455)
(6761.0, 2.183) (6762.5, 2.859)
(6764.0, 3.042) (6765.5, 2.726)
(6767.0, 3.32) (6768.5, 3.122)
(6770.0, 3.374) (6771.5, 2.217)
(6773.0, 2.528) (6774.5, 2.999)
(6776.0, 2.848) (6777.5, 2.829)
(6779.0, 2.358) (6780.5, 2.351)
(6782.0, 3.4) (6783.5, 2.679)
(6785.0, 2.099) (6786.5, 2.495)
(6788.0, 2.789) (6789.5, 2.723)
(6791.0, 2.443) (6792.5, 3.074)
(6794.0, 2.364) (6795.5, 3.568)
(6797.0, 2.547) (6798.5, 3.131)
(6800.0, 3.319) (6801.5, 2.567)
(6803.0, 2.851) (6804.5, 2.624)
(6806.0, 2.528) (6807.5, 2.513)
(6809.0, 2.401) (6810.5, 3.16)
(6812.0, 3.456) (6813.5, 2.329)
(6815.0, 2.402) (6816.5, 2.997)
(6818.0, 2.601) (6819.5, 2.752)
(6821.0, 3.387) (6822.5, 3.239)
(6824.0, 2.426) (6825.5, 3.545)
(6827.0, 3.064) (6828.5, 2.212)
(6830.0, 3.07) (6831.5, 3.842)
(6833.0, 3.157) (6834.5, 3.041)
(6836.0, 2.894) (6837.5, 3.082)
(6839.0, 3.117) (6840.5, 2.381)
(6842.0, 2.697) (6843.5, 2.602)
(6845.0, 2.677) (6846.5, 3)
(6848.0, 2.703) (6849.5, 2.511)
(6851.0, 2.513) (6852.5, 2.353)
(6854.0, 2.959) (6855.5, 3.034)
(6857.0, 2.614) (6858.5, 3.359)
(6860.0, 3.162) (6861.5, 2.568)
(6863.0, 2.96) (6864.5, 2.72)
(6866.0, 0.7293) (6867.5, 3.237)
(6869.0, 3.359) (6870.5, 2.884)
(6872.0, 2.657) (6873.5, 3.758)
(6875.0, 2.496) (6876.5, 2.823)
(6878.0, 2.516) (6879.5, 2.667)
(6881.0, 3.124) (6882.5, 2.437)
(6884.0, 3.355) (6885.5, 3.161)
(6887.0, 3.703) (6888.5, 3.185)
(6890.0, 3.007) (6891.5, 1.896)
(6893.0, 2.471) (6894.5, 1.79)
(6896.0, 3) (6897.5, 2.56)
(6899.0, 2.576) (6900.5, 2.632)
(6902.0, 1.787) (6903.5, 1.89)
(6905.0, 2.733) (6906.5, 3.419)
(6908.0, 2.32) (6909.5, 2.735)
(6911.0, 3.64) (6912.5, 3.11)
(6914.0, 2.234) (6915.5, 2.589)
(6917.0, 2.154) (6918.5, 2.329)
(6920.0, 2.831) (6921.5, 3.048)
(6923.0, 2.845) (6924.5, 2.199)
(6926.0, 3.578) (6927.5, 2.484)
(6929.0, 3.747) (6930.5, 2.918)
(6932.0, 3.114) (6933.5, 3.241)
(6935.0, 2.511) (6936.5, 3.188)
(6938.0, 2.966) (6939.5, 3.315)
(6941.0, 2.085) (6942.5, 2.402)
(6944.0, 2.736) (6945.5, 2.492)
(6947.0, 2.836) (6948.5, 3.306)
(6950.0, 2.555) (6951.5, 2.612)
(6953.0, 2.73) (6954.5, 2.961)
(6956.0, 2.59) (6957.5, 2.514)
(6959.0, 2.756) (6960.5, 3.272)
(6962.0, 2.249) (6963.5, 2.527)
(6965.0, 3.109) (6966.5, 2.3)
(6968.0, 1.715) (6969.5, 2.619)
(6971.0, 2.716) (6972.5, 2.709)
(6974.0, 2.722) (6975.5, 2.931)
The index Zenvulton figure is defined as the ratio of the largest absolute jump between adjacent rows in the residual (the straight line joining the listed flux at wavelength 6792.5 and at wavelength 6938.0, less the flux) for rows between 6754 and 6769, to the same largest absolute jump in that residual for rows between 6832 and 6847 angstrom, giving 0.92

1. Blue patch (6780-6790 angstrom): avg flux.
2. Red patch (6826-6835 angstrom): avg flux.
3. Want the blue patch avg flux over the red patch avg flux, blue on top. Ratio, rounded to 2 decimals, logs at 0.86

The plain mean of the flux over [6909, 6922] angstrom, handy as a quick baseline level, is 2.74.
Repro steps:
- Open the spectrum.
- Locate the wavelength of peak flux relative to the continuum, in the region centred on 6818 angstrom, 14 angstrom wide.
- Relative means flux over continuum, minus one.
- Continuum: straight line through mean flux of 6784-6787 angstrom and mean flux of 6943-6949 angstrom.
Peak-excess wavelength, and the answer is 6812.0 angstrom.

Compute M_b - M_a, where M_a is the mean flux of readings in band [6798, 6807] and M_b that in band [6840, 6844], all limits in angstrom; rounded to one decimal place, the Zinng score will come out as -0.3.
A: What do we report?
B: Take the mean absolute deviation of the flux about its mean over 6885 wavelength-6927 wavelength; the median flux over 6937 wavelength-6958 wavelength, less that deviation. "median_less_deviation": 2.22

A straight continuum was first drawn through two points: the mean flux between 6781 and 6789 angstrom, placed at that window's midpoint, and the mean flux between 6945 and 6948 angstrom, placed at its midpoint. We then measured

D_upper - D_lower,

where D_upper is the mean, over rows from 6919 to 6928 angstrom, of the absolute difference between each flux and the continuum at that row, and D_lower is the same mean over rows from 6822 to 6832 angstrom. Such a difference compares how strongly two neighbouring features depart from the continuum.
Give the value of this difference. -0.20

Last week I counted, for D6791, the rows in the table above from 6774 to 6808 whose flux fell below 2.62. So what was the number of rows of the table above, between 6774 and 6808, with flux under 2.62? 10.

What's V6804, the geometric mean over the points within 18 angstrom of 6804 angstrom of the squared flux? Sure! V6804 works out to 7.7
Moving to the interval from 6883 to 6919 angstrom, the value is 6.9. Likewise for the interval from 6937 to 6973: 7.0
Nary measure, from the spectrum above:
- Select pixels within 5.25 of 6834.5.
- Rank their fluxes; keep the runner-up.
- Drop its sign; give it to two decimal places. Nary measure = 3.16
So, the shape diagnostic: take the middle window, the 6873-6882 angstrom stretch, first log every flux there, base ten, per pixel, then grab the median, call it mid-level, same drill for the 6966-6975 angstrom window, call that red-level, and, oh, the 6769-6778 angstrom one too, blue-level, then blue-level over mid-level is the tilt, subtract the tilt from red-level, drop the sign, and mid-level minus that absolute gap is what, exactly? -0.17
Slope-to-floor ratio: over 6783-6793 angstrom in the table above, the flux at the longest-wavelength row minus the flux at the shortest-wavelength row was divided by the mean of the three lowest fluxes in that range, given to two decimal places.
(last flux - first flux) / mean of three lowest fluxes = 0.17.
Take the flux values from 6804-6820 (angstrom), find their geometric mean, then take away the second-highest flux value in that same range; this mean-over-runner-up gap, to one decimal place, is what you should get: -0.5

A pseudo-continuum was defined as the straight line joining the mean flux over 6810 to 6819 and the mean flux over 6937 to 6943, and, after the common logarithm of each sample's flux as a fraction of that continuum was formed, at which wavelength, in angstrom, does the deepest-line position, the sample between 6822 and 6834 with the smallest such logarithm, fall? 6828.5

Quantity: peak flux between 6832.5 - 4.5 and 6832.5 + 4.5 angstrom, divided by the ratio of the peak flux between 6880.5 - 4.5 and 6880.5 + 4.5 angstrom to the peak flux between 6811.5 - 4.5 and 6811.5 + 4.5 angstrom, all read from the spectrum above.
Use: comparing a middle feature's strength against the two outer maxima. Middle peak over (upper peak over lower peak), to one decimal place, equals 4.0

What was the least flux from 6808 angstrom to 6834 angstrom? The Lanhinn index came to 2.212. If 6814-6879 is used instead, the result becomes 0.7293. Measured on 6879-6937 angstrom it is 1.787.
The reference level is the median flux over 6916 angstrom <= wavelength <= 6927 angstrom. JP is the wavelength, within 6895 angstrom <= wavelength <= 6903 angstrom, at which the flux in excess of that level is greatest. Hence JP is 6896.0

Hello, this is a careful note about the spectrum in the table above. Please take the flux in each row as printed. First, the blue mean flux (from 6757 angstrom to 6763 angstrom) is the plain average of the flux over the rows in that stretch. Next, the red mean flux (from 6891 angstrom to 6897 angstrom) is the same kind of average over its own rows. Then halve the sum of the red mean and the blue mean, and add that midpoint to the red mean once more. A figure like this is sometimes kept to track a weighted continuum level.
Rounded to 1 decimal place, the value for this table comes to 4.7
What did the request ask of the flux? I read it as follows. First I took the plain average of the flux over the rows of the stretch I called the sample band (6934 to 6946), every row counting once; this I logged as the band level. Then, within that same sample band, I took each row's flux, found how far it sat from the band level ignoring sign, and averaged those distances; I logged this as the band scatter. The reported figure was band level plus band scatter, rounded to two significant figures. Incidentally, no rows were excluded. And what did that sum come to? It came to 3.1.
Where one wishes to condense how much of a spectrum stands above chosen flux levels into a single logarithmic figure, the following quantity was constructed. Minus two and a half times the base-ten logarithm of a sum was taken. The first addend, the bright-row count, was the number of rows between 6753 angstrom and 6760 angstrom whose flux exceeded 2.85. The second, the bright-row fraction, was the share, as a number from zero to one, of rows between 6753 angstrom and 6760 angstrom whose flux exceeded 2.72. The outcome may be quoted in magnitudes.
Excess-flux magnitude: -0.37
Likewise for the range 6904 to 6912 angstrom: -1.12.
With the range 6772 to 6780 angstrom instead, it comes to -0.51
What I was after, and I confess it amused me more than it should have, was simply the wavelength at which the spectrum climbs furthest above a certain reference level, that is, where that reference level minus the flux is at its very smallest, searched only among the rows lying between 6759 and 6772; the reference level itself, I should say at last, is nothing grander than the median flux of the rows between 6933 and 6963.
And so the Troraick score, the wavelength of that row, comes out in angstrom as 6770.0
